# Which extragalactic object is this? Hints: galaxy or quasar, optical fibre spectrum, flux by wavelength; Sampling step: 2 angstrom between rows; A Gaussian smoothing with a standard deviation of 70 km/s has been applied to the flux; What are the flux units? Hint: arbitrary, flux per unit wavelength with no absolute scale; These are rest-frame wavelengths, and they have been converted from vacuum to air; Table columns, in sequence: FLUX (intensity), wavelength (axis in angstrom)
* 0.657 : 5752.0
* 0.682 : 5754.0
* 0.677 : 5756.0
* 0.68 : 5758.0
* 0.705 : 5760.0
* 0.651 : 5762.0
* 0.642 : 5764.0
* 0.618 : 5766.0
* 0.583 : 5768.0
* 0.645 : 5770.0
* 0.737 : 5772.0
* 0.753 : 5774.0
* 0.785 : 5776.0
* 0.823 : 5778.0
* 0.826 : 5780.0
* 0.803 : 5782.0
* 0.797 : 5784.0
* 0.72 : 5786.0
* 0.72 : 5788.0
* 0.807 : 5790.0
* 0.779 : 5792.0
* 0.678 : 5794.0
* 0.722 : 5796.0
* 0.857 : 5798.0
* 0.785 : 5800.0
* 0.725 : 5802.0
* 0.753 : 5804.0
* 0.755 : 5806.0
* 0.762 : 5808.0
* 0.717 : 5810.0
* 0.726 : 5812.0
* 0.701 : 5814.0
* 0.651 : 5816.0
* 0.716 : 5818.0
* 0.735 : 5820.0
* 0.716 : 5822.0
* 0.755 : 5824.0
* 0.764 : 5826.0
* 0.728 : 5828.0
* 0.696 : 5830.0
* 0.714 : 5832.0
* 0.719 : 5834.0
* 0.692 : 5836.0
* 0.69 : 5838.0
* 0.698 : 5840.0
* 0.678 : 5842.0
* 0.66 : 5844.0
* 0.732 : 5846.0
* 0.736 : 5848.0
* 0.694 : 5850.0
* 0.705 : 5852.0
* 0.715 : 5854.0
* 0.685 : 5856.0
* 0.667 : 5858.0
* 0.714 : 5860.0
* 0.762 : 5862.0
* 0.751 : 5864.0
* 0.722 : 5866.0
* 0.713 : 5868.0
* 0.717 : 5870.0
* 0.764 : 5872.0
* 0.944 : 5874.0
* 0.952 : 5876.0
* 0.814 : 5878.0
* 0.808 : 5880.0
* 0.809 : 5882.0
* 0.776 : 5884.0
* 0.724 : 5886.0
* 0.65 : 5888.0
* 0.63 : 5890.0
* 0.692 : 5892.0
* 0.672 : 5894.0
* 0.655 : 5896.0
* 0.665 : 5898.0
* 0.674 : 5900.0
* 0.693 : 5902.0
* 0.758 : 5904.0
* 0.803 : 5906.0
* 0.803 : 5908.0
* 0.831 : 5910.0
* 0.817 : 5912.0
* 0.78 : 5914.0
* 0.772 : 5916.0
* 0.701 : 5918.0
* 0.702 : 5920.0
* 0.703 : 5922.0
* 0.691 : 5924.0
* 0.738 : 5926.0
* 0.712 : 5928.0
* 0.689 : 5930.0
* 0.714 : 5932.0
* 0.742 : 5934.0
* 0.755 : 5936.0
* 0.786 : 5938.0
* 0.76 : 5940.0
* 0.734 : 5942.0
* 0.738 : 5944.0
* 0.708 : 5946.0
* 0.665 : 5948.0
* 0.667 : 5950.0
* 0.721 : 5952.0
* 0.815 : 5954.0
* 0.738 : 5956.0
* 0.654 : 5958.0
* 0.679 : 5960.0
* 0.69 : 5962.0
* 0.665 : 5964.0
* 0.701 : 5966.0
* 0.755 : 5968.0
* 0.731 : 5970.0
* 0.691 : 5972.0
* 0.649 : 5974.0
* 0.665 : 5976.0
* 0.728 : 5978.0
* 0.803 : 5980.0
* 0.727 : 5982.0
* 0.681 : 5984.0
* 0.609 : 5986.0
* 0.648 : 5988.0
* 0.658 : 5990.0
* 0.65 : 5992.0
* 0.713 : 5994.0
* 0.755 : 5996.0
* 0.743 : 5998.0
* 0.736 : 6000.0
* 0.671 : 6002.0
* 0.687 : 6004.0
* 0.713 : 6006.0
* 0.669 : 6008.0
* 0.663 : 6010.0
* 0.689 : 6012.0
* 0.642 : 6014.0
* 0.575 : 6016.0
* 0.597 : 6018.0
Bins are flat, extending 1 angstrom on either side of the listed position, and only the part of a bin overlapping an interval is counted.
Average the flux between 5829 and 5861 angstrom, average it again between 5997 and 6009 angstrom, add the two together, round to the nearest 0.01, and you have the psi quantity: 1.40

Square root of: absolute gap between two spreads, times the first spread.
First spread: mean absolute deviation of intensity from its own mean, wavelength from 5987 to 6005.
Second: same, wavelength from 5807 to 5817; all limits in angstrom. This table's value 0.017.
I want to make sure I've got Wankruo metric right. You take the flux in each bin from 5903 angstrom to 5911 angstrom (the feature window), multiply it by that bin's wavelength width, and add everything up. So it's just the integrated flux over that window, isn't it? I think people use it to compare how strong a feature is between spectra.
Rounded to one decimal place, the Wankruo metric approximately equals 6.4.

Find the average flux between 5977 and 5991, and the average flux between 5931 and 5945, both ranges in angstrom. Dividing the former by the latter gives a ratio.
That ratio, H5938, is 0.93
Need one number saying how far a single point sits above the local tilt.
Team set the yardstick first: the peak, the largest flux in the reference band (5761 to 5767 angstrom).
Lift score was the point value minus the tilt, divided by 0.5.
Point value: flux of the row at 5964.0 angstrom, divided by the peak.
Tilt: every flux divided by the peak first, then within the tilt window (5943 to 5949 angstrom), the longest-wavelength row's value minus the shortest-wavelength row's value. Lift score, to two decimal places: 2.27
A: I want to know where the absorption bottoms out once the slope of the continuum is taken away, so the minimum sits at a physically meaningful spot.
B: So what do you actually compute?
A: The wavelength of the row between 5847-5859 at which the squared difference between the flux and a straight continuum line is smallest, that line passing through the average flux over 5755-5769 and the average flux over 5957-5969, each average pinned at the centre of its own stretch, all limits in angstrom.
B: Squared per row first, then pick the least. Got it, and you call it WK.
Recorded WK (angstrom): 5858.0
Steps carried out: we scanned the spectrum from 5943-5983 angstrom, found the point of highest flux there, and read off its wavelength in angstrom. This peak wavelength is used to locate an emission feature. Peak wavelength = 5954.0 angstrom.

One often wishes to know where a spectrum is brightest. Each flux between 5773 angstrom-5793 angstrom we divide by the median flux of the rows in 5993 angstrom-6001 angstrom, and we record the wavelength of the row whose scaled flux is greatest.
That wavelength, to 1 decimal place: 5780.0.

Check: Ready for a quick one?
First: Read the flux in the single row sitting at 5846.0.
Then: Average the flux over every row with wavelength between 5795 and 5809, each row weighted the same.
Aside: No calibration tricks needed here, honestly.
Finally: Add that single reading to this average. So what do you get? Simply 1.50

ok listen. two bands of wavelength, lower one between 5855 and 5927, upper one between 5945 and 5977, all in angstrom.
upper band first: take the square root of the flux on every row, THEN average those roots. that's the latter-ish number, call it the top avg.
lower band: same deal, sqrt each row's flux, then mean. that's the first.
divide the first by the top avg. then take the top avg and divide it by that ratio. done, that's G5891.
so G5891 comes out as 0.812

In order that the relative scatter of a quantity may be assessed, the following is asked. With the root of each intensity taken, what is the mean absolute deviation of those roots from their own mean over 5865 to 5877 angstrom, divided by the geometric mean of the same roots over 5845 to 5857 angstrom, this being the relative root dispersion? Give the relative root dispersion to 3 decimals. 0.063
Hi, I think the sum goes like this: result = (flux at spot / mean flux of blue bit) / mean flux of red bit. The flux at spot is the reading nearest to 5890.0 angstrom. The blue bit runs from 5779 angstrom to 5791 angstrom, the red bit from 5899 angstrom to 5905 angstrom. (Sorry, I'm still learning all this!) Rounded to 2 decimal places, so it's 1.14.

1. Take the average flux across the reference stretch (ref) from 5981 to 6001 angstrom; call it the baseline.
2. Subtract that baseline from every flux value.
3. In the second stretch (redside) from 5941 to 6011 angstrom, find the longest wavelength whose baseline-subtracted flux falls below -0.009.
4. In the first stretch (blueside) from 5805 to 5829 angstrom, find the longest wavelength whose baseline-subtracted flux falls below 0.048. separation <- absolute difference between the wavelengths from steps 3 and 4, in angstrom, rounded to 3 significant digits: 182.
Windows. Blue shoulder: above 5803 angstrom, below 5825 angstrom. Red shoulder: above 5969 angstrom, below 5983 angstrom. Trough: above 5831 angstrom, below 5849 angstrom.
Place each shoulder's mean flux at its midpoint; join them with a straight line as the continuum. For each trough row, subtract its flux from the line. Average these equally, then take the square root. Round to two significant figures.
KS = 0.15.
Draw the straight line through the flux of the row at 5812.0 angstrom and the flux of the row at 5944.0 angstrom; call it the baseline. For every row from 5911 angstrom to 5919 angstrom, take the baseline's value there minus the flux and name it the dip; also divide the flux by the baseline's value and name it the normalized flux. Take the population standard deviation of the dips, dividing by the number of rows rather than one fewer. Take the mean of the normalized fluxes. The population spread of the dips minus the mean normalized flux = -1.00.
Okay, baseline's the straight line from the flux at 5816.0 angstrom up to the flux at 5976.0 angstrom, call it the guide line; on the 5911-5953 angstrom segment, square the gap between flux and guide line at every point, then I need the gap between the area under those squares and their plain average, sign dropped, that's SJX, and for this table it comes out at 0.25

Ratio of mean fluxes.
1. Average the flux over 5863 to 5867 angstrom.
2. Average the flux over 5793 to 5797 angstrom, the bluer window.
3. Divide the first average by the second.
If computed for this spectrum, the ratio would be 1.05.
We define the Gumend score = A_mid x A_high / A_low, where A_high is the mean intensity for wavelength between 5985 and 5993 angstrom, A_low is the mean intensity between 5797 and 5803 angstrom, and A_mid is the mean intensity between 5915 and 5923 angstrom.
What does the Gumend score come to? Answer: 0.585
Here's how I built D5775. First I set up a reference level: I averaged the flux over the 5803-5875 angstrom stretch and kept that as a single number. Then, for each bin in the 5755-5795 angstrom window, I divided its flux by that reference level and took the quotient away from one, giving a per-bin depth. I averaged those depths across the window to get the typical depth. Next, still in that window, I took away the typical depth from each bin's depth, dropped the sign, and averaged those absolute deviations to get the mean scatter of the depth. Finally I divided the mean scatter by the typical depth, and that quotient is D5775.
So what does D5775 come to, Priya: 30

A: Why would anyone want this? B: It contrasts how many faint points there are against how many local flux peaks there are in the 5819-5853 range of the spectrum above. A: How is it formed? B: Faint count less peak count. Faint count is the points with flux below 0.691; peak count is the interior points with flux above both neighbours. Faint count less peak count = -1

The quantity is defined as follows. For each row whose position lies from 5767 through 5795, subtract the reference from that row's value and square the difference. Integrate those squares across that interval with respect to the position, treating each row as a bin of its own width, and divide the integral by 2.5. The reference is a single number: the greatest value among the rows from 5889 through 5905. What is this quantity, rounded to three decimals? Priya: 0.055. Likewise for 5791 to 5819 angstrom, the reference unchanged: 0.031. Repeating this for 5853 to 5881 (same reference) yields 0.080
